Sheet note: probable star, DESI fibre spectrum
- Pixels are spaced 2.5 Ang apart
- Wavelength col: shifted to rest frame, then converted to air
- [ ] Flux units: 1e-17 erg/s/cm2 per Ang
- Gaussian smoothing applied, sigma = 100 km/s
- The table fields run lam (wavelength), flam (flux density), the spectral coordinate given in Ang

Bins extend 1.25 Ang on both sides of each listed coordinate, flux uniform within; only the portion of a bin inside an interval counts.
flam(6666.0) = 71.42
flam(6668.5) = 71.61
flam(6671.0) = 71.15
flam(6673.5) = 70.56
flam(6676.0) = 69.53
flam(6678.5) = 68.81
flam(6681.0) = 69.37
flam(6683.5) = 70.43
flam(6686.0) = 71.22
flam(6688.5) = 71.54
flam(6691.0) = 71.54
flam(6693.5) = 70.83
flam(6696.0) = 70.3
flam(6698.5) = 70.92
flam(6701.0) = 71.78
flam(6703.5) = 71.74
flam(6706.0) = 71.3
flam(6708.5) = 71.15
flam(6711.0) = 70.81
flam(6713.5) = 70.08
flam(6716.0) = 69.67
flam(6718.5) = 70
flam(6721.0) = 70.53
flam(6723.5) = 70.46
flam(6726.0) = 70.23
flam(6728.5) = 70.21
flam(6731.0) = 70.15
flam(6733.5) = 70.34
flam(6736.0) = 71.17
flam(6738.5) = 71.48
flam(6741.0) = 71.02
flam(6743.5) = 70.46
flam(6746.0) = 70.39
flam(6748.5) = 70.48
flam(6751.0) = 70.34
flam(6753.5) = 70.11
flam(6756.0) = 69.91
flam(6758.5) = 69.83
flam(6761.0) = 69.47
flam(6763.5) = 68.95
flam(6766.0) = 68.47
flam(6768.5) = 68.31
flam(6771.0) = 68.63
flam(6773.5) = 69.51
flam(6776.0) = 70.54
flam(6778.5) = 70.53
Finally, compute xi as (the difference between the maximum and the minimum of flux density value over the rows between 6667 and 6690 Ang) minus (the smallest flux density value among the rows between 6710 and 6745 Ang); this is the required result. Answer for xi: -66.9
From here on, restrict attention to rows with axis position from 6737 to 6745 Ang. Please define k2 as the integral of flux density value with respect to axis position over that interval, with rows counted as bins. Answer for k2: 568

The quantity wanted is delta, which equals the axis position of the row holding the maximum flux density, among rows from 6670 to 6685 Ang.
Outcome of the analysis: 6671.0 Ang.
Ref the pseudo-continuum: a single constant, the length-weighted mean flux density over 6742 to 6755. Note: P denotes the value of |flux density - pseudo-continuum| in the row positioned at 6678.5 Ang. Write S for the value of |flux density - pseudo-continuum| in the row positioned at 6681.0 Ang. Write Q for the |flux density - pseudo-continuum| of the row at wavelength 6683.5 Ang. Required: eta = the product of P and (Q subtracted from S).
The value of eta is 1.4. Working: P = 1.55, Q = 0.1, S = 1.0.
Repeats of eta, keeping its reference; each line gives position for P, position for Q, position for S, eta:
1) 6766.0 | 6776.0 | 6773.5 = 1.3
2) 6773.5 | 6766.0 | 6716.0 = -1.0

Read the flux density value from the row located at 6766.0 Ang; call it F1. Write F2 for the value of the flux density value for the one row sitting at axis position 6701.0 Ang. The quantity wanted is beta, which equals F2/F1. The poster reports 1.05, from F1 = 68.47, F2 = 71.78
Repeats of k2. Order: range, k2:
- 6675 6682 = 485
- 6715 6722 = 490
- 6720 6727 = 493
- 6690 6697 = 496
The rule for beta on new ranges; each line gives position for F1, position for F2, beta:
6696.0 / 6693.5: 1.01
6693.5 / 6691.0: 1.01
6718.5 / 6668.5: 1.02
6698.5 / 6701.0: 1.01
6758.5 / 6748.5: 1.01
